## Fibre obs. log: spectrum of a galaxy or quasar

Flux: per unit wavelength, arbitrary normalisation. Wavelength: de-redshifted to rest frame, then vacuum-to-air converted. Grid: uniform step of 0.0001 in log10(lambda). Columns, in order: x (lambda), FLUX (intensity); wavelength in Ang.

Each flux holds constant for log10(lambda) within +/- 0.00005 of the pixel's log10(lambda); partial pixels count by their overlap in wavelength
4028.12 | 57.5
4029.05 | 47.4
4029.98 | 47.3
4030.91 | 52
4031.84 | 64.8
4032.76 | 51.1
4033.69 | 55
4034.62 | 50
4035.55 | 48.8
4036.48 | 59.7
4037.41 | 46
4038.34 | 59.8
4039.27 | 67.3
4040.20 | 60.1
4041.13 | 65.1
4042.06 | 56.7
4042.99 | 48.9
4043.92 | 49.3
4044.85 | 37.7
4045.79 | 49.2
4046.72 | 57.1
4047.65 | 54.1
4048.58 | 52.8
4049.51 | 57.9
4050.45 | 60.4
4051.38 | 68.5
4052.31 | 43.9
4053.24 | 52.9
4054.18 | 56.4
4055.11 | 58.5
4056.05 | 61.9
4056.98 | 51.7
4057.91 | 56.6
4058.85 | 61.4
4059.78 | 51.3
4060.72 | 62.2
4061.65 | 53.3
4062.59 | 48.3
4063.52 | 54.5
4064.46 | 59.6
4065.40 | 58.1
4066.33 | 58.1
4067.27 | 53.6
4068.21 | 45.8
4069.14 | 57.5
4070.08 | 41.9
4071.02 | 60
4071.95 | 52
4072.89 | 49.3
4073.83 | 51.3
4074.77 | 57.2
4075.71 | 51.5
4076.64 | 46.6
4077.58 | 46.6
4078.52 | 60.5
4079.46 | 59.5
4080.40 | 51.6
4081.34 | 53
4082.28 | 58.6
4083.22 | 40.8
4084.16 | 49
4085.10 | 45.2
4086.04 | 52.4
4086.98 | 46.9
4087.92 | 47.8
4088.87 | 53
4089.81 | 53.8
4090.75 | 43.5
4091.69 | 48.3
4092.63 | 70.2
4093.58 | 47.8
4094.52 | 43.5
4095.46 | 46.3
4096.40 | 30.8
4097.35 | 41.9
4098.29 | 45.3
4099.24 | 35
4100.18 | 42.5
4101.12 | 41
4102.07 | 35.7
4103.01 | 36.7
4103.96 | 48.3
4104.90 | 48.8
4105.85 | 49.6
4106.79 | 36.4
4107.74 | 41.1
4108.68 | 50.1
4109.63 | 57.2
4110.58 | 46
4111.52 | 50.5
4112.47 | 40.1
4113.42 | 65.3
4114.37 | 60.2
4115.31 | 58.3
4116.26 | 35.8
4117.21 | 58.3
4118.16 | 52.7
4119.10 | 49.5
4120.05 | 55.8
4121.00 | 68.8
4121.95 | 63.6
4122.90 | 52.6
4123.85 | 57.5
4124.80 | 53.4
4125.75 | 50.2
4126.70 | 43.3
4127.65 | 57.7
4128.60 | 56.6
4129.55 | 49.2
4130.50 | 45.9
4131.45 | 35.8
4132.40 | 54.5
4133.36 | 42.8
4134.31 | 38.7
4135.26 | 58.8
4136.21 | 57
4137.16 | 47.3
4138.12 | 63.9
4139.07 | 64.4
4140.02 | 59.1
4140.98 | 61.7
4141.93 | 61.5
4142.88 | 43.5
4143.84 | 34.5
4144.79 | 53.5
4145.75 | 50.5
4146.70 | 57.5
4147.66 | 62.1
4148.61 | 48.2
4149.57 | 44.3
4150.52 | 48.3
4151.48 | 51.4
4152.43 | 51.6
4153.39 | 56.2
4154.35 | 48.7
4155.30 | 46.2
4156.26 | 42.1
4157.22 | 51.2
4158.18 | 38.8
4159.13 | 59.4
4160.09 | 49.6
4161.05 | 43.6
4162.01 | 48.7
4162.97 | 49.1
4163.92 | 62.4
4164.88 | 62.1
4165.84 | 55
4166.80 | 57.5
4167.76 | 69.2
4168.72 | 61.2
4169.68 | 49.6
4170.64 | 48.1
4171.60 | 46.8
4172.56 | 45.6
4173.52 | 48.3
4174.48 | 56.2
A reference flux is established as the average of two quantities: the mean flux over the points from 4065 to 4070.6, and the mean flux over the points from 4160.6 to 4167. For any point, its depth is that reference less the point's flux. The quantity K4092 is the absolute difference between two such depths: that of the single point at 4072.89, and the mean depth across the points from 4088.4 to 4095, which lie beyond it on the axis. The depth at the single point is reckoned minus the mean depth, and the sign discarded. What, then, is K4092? 2.1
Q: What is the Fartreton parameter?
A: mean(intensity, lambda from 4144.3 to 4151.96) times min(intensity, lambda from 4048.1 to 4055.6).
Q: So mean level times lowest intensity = 2282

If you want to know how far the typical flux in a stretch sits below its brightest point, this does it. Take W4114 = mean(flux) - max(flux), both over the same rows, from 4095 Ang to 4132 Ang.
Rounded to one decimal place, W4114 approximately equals -20.2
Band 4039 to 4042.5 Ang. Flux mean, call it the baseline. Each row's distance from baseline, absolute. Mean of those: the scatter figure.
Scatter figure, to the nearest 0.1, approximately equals 3.9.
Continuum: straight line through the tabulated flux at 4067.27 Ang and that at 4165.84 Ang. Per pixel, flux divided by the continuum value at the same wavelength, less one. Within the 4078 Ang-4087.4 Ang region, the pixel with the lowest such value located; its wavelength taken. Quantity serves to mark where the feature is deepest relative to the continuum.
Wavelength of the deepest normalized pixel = 4083.22 Ang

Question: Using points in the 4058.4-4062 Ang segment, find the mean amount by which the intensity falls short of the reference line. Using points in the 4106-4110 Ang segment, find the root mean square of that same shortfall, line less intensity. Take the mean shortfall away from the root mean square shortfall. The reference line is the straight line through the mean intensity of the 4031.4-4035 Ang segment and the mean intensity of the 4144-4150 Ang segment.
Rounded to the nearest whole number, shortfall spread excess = 13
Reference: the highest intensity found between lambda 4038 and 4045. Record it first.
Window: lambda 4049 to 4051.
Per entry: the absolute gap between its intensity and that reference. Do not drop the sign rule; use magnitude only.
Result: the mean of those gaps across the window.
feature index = 8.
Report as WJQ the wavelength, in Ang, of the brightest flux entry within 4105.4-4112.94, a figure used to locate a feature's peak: 4109.63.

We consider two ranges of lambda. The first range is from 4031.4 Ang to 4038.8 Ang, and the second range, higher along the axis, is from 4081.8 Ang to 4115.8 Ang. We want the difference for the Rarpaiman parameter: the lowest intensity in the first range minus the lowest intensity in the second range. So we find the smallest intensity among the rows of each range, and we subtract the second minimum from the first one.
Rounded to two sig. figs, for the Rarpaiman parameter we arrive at 15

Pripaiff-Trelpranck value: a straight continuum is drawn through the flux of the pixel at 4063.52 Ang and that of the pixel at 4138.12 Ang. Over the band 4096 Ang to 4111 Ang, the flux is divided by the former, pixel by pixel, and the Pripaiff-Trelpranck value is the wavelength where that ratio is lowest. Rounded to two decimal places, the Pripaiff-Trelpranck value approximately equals 4096.40 Ang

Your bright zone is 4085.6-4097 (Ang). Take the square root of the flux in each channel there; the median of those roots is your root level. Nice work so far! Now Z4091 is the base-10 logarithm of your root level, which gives 0.840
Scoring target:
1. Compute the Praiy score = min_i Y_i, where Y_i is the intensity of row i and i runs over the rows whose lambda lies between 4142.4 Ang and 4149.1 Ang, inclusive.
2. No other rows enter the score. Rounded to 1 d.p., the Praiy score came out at 34.5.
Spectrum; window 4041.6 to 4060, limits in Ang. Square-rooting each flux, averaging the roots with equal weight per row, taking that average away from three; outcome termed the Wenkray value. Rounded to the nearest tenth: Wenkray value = -4.4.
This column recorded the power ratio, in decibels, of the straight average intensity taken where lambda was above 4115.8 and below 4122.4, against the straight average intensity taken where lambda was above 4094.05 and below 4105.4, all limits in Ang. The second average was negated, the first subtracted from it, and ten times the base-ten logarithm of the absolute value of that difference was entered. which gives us 19.8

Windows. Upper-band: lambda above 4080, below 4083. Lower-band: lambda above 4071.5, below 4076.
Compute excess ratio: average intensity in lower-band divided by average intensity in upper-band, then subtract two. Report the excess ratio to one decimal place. -1.0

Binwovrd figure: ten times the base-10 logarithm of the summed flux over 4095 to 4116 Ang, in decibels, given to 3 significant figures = 30.0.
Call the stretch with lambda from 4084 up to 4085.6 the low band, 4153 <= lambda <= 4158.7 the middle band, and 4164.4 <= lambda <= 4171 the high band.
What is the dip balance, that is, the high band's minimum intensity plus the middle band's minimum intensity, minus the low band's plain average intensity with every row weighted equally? 40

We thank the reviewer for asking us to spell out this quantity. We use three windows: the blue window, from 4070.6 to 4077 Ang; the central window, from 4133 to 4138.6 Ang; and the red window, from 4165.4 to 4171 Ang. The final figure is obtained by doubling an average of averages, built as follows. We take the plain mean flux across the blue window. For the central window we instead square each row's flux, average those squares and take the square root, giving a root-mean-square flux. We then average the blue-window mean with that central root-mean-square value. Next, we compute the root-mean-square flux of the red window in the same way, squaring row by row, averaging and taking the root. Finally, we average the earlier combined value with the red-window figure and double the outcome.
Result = 110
